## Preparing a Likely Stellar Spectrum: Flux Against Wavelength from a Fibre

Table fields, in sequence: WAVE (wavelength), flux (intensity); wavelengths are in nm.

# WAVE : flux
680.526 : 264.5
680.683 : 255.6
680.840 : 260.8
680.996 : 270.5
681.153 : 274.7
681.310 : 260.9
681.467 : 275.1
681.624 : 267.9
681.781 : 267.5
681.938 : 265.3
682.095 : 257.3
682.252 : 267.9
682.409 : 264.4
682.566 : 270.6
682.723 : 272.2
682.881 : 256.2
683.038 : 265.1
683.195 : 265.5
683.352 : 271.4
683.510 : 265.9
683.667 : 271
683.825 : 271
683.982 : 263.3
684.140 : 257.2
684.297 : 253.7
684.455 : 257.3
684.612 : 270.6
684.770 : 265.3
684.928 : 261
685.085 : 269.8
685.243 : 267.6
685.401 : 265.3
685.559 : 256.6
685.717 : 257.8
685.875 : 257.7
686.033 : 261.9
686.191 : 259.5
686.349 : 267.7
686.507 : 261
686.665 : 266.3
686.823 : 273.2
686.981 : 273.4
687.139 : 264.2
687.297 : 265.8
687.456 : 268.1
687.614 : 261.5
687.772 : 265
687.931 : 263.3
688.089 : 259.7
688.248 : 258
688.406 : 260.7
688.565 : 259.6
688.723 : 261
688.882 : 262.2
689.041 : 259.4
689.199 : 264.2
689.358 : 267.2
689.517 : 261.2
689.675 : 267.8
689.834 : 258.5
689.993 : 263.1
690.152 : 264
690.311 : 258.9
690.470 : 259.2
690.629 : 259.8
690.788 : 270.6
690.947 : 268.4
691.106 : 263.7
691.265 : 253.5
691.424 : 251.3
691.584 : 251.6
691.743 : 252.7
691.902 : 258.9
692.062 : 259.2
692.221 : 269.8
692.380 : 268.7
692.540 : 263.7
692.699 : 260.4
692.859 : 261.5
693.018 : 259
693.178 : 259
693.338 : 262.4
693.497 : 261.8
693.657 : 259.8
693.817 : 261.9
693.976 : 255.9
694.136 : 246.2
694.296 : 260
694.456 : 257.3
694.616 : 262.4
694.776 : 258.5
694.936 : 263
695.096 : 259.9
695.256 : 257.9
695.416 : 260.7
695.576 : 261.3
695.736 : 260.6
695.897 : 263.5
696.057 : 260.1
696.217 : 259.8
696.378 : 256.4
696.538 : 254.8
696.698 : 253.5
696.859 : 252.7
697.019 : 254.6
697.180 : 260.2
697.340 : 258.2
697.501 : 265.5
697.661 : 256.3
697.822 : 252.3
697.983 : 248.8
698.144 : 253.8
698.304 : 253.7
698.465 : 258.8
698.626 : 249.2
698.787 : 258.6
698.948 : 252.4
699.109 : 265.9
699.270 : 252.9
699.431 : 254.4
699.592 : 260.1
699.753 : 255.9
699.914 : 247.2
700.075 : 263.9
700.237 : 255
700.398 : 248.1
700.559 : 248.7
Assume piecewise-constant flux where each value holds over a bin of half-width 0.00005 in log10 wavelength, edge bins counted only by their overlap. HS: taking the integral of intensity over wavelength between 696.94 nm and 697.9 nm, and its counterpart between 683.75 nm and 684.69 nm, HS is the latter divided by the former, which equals 1.00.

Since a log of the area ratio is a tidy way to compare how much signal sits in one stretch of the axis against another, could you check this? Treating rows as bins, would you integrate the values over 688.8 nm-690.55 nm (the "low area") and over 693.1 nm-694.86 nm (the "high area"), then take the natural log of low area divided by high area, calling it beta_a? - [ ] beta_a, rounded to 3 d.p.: 0.008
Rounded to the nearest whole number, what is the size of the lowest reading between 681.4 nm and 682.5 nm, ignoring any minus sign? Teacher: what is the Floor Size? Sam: 257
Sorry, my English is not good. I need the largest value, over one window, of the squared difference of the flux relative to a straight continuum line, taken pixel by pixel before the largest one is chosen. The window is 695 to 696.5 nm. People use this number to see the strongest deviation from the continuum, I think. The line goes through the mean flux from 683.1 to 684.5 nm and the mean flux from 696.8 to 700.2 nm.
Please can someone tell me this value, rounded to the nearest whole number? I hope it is 37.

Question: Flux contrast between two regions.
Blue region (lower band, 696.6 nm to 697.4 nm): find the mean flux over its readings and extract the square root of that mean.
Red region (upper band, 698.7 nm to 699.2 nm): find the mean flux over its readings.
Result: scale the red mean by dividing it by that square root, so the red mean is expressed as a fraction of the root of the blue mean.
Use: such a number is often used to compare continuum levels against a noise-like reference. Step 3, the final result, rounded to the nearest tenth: 16.2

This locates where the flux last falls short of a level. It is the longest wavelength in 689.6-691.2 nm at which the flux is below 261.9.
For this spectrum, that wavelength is 690.629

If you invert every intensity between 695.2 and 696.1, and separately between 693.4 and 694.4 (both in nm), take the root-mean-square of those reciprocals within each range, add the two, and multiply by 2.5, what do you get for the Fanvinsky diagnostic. 0.0193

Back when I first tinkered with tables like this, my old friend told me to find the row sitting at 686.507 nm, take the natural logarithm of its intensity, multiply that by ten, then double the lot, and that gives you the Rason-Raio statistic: 111.3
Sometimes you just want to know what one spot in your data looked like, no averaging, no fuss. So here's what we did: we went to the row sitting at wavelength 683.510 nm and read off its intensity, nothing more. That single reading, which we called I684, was 265.9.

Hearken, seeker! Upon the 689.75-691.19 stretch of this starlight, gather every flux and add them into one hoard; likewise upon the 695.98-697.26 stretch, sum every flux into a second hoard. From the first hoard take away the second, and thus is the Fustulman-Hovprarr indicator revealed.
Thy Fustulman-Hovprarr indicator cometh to 314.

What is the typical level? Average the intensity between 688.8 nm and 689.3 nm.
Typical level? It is 262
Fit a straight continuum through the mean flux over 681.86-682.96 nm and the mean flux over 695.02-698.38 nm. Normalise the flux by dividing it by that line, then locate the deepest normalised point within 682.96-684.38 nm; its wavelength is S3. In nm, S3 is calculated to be 684.297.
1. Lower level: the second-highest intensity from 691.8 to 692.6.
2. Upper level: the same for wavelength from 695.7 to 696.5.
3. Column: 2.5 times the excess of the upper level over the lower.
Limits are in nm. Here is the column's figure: -20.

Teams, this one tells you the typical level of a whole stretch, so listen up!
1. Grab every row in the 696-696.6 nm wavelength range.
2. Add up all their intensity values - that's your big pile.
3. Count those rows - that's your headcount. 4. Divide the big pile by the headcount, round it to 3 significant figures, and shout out 258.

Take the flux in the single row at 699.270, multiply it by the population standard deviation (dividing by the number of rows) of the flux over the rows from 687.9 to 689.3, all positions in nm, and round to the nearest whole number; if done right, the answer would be 478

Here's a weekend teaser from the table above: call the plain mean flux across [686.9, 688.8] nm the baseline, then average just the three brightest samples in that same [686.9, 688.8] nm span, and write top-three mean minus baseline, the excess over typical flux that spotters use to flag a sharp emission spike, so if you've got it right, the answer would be 5.7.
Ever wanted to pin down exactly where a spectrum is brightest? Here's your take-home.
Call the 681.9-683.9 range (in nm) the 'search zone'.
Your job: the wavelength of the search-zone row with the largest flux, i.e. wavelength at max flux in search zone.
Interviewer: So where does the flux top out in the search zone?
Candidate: 682.723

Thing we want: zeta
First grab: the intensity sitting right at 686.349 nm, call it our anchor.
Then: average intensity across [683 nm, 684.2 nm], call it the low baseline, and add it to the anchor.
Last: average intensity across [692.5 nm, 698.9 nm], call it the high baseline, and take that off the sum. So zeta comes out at 276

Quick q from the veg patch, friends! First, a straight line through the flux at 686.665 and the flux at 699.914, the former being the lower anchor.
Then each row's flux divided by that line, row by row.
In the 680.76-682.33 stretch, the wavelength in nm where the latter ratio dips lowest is 682.095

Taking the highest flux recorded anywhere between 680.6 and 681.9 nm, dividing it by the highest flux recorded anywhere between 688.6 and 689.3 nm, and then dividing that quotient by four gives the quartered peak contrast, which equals 0.260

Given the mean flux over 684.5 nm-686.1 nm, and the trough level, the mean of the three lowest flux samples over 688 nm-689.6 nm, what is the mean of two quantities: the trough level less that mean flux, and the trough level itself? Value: 127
